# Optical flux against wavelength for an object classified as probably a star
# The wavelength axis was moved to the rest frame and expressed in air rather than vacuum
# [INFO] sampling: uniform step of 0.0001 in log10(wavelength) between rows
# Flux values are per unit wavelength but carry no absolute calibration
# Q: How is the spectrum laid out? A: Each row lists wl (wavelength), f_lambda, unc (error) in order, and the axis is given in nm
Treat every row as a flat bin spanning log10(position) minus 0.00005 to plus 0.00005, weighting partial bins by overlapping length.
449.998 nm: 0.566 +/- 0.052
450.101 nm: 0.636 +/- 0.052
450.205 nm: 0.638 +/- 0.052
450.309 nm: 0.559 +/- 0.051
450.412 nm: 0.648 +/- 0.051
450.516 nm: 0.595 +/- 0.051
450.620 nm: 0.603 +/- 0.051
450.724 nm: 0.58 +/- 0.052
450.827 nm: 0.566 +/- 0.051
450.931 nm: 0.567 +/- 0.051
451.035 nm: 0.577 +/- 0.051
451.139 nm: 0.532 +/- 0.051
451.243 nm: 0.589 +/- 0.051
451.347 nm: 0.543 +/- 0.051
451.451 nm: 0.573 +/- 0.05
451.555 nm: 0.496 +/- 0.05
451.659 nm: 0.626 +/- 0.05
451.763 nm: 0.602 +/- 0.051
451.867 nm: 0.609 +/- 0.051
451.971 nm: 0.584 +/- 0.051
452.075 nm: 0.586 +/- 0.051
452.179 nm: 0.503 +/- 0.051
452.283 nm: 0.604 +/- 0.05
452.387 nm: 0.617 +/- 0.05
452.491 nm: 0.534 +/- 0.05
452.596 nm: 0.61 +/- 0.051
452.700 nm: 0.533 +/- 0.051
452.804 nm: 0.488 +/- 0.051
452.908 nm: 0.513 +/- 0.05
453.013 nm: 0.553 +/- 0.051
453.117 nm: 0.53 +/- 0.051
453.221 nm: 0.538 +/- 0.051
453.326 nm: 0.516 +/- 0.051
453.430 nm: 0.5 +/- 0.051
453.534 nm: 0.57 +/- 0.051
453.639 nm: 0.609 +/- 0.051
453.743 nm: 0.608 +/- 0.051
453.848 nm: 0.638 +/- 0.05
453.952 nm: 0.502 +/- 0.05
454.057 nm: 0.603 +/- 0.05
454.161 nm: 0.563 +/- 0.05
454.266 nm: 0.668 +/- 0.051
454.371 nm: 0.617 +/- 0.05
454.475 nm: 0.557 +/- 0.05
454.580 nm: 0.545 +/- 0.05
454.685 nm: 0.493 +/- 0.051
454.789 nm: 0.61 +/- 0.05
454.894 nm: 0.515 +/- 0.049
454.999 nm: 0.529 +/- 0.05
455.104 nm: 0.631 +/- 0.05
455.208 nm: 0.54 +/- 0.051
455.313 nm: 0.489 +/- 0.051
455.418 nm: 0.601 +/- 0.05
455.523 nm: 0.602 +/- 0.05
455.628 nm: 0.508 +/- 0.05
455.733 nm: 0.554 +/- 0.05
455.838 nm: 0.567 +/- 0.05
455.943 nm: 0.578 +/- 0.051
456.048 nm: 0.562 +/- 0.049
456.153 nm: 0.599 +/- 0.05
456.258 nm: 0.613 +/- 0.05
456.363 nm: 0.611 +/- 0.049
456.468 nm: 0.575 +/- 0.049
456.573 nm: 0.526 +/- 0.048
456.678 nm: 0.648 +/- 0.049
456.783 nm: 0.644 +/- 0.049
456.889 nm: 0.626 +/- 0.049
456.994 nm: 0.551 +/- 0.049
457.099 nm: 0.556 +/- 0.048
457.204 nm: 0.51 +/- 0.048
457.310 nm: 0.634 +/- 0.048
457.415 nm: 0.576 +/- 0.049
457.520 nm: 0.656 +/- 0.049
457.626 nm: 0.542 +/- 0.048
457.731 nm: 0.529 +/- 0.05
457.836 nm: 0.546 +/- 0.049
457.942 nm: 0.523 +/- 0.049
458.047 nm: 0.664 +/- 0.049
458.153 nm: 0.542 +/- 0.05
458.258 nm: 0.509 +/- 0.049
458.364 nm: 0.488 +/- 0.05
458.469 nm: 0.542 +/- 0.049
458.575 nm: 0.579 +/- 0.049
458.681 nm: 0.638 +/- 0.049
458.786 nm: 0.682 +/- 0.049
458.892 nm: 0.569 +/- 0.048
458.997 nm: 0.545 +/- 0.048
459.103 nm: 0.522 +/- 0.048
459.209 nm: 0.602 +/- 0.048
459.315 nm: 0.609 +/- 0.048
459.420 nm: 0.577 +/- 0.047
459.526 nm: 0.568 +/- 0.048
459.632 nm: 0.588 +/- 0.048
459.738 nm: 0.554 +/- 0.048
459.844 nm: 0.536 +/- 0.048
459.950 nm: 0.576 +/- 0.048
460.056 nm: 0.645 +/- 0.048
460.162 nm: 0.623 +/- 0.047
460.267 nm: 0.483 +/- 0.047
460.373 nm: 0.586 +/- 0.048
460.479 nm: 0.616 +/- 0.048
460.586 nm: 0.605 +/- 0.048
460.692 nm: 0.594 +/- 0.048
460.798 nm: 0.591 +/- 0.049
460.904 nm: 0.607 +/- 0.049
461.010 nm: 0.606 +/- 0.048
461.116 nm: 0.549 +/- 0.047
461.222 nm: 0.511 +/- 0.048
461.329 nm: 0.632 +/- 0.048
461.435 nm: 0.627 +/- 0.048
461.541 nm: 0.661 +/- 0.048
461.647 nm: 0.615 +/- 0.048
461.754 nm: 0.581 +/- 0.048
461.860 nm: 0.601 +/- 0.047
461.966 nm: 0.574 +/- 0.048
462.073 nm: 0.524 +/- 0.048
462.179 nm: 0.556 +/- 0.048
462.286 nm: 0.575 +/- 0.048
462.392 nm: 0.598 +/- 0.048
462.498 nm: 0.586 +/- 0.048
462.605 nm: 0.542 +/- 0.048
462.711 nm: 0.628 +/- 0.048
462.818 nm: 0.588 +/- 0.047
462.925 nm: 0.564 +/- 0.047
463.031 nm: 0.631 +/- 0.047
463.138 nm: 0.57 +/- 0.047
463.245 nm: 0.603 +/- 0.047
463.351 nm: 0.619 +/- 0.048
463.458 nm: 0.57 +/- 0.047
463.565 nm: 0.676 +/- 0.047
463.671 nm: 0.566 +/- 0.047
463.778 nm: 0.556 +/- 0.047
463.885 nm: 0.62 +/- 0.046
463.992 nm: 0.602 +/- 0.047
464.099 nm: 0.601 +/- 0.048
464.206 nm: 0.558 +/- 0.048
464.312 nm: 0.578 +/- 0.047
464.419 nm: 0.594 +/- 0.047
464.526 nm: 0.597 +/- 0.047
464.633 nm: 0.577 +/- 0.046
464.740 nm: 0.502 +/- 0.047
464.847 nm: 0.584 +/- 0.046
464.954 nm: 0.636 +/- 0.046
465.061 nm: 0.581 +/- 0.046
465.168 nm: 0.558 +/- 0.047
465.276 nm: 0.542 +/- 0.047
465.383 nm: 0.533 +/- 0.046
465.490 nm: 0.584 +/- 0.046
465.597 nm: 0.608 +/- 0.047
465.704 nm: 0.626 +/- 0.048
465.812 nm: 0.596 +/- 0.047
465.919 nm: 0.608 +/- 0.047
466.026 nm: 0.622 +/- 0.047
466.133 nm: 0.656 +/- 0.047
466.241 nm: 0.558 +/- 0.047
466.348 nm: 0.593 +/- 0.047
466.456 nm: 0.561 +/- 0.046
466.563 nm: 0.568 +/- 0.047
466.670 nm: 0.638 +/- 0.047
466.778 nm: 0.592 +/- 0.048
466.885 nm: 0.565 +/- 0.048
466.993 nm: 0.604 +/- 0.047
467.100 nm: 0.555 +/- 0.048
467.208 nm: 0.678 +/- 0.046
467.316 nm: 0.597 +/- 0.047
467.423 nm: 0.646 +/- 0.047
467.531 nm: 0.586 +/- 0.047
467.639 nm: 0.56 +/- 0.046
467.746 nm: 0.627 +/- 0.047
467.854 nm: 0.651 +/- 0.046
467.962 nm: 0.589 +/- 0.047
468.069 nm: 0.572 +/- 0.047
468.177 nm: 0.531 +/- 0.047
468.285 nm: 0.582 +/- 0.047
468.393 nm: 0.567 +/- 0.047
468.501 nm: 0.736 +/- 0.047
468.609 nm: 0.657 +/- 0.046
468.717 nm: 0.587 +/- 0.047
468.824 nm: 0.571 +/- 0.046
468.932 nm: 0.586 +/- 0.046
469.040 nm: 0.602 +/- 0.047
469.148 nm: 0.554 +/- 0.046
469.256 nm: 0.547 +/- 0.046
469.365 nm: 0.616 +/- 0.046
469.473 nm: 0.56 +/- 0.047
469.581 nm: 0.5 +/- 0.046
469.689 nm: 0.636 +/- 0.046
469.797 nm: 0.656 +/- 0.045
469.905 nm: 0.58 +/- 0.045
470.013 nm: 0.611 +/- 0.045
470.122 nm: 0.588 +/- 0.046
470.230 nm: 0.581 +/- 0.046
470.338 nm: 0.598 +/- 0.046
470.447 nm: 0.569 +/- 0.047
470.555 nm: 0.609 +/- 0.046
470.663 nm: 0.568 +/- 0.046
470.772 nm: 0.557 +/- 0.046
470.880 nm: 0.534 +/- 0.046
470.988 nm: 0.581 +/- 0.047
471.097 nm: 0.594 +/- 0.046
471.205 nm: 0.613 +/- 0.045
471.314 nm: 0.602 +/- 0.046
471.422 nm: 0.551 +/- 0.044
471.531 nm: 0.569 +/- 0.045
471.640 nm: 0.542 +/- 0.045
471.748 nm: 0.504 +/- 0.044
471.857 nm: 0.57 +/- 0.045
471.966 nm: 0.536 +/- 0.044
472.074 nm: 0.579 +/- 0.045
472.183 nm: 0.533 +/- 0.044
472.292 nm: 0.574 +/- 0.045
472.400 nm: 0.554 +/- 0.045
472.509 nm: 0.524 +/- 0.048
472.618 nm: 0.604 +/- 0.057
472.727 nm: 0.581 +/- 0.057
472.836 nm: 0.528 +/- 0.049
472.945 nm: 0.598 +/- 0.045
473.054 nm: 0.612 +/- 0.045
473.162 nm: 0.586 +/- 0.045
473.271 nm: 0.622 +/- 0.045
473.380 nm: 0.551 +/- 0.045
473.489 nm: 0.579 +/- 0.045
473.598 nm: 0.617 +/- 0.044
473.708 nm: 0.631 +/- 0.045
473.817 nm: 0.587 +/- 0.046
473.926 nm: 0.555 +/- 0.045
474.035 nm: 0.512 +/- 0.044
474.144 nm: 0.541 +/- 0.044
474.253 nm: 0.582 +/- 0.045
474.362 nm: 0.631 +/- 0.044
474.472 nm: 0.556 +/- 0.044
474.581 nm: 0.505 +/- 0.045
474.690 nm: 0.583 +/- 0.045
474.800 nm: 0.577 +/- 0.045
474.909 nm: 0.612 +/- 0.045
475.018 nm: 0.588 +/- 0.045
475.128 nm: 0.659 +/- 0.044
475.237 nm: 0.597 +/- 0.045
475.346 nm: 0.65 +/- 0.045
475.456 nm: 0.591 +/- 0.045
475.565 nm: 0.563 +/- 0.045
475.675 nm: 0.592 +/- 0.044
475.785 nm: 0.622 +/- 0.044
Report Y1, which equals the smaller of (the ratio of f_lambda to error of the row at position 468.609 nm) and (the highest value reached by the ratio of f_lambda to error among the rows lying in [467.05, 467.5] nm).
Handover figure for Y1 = 14.3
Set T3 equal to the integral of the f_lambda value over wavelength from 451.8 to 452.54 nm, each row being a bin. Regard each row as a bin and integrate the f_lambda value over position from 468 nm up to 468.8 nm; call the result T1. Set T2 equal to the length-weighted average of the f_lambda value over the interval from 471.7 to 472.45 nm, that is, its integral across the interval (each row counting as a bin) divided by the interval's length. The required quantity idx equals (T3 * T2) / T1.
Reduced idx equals 0.49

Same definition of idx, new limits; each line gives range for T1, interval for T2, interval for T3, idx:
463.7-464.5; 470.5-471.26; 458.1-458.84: 0.52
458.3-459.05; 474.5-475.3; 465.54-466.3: 0.63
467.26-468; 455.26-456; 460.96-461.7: 0.55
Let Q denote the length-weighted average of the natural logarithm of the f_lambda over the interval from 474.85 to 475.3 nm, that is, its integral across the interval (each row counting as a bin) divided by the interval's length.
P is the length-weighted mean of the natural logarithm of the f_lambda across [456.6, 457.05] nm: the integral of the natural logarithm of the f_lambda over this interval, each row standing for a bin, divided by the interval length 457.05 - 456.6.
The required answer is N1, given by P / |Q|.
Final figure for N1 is -1.01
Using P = -0.49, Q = -0.489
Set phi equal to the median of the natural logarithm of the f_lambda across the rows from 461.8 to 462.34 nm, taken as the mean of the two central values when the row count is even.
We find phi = -0.555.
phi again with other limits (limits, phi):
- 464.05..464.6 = -0.521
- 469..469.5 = -0.580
